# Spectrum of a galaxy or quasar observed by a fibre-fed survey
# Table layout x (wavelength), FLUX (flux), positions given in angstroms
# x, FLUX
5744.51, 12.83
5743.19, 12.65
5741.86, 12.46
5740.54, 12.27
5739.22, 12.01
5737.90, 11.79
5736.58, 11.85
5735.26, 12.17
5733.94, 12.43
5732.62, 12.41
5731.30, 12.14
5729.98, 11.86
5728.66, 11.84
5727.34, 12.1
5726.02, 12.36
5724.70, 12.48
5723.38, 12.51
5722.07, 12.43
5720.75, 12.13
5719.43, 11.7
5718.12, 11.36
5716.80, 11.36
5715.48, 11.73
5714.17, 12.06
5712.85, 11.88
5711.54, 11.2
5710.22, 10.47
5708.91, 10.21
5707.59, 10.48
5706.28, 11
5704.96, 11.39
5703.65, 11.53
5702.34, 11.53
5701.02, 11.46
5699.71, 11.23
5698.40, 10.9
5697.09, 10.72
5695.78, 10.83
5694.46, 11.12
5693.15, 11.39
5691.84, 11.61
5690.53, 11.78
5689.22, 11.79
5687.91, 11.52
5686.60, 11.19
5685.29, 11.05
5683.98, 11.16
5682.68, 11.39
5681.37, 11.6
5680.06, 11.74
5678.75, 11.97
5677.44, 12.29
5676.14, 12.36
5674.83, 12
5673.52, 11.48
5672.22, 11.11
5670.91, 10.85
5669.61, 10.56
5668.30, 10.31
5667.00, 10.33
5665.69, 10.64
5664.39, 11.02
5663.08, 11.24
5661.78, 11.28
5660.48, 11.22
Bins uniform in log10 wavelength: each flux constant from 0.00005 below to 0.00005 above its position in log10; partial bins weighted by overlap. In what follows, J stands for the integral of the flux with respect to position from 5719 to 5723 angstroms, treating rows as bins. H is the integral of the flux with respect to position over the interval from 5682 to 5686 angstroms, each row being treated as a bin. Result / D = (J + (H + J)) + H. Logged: 187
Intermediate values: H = 44.9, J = 48.6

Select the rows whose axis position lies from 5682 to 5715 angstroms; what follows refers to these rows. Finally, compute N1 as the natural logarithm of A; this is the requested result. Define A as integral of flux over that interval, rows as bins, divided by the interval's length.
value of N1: 2.42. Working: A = 11.2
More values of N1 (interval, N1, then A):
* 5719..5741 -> 2.50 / 12.1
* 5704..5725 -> 2.44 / 11.5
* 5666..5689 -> 2.43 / 11.3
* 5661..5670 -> 2.38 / 10.8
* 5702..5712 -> 2.39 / 11.0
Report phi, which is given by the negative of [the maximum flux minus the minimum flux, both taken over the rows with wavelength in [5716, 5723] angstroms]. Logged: -1.1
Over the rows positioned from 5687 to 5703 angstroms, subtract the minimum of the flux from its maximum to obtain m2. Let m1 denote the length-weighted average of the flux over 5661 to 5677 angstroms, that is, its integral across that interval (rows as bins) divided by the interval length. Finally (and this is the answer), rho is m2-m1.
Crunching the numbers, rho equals -10.1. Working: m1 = 11.1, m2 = 1.07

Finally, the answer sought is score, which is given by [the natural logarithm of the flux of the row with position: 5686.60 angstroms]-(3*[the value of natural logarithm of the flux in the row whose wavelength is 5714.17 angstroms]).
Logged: -5.05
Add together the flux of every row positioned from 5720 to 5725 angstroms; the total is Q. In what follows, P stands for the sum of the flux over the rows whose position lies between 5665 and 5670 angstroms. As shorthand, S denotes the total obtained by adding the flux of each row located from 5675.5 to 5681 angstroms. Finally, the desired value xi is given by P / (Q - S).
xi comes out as 35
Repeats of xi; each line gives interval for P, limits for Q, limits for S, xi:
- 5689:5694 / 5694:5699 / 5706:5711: 33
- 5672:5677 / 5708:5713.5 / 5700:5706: -22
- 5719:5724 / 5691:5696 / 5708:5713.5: 41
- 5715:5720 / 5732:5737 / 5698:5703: 12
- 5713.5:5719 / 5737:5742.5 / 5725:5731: 126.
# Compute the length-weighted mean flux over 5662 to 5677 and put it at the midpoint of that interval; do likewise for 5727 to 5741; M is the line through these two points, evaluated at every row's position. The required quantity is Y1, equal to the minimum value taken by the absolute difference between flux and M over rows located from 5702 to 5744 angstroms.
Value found 0.0701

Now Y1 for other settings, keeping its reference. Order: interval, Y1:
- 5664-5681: 0.0124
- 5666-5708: 0.0401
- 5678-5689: 0.0827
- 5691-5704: 0.0727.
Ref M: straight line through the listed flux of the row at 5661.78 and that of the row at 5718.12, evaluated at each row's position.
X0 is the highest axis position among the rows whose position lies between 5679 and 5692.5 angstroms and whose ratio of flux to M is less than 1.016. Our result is 5686.60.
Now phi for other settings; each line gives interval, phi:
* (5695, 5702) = -0.7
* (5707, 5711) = -0.3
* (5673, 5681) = -0.9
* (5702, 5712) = -1.3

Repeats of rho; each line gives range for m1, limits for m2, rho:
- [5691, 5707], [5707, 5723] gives -9.0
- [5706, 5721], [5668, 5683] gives -9.2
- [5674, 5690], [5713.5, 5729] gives -10.5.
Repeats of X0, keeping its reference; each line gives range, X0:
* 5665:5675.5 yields 5672.22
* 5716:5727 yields 5718.12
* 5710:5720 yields 5718.12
